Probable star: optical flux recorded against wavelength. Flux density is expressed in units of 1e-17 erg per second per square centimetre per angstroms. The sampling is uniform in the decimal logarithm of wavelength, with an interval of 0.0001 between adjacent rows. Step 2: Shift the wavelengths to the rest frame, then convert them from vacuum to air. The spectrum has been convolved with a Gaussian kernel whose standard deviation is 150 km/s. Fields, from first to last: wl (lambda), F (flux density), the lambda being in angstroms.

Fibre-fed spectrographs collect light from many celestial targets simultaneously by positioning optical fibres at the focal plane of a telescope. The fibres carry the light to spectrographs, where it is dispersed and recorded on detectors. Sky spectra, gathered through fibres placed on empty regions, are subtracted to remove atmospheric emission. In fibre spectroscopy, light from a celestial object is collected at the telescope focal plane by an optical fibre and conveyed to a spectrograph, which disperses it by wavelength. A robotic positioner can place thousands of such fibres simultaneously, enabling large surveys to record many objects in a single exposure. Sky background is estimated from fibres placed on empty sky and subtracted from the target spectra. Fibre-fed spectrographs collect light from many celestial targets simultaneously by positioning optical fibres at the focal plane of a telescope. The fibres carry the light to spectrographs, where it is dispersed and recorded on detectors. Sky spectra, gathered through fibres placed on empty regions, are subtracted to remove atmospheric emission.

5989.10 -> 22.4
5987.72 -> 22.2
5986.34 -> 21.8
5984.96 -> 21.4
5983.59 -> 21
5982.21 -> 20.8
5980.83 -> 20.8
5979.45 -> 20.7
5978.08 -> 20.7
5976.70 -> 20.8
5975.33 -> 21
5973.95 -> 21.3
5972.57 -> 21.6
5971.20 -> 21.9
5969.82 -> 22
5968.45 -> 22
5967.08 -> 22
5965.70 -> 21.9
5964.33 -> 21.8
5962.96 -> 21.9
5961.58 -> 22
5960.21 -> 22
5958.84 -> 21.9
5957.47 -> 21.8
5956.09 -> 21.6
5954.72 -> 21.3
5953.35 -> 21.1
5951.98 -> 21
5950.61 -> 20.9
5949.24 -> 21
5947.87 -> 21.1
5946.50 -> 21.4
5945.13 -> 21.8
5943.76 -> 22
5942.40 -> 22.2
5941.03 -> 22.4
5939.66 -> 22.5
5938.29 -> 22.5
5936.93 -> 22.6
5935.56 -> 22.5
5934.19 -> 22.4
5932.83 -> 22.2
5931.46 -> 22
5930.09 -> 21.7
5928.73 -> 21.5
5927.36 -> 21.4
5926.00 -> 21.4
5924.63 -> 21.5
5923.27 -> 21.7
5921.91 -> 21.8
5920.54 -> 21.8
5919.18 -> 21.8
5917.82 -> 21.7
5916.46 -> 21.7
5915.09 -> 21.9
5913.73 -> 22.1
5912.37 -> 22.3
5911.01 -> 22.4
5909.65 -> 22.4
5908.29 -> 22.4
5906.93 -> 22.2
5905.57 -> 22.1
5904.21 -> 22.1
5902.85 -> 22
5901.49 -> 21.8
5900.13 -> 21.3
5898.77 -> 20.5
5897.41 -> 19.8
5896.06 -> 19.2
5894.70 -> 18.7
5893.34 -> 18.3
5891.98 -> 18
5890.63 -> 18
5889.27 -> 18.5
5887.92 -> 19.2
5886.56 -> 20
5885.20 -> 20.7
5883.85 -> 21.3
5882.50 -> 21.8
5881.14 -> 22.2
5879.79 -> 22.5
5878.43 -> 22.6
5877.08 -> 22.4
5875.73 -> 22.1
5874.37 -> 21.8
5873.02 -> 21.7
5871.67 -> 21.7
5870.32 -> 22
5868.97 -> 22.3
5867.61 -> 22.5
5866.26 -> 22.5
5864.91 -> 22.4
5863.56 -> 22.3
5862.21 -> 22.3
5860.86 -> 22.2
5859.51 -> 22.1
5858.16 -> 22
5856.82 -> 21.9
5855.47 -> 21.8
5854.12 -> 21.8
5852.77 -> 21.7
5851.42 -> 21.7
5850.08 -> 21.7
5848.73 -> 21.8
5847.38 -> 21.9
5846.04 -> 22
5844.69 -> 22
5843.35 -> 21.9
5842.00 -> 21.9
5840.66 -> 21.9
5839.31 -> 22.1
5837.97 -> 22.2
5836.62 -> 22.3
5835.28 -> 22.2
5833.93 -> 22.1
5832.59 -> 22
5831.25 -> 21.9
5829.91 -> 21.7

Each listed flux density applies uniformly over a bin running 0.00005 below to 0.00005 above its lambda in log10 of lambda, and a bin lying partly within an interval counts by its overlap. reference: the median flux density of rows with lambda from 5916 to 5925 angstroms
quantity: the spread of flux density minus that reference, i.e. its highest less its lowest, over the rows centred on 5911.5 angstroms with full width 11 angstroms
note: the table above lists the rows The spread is 0.70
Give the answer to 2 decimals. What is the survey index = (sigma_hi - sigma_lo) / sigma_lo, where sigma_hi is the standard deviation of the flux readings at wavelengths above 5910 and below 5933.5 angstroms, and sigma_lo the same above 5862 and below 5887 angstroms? -0.55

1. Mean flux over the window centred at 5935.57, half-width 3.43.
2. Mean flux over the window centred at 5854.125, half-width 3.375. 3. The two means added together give 44.2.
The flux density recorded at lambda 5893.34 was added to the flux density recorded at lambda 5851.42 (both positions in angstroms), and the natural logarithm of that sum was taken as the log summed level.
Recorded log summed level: 3.69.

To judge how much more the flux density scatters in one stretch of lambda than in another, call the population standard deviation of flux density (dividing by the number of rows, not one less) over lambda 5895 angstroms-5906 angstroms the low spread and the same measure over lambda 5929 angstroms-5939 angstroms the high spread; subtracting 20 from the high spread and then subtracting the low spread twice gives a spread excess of -21.8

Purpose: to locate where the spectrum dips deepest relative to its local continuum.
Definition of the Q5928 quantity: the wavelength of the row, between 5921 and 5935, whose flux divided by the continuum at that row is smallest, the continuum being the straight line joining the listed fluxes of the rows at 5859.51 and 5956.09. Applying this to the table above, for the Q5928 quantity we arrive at 5926.00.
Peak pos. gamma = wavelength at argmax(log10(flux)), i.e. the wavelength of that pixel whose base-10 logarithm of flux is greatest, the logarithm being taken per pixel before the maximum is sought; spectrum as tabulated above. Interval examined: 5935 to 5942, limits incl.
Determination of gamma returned 5936.93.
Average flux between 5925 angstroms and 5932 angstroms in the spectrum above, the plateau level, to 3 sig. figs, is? 21.6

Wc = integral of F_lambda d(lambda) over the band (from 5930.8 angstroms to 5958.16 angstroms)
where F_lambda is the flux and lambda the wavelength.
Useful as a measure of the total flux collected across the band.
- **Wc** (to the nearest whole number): 597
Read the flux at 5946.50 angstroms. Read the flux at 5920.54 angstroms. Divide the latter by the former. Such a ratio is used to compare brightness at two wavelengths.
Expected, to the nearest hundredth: 1.02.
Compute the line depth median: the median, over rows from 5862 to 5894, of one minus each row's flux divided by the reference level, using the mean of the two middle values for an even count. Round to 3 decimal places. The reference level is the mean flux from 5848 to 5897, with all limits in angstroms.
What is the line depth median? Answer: -0.030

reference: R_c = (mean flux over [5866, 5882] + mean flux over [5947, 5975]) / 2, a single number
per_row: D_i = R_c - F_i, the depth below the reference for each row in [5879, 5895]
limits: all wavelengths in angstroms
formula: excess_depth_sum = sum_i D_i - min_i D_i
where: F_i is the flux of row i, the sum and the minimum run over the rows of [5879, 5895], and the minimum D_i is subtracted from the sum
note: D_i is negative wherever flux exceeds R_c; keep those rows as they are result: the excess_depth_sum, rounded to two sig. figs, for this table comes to 24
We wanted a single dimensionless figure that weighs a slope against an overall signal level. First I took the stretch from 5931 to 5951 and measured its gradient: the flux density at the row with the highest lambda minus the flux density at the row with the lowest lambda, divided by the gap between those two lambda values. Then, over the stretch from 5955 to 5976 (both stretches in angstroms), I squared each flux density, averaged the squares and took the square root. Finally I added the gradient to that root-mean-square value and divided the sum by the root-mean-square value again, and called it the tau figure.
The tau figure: 1.00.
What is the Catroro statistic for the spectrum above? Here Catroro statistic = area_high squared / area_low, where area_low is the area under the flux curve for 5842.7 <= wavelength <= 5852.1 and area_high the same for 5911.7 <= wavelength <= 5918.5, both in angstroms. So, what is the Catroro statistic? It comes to 108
